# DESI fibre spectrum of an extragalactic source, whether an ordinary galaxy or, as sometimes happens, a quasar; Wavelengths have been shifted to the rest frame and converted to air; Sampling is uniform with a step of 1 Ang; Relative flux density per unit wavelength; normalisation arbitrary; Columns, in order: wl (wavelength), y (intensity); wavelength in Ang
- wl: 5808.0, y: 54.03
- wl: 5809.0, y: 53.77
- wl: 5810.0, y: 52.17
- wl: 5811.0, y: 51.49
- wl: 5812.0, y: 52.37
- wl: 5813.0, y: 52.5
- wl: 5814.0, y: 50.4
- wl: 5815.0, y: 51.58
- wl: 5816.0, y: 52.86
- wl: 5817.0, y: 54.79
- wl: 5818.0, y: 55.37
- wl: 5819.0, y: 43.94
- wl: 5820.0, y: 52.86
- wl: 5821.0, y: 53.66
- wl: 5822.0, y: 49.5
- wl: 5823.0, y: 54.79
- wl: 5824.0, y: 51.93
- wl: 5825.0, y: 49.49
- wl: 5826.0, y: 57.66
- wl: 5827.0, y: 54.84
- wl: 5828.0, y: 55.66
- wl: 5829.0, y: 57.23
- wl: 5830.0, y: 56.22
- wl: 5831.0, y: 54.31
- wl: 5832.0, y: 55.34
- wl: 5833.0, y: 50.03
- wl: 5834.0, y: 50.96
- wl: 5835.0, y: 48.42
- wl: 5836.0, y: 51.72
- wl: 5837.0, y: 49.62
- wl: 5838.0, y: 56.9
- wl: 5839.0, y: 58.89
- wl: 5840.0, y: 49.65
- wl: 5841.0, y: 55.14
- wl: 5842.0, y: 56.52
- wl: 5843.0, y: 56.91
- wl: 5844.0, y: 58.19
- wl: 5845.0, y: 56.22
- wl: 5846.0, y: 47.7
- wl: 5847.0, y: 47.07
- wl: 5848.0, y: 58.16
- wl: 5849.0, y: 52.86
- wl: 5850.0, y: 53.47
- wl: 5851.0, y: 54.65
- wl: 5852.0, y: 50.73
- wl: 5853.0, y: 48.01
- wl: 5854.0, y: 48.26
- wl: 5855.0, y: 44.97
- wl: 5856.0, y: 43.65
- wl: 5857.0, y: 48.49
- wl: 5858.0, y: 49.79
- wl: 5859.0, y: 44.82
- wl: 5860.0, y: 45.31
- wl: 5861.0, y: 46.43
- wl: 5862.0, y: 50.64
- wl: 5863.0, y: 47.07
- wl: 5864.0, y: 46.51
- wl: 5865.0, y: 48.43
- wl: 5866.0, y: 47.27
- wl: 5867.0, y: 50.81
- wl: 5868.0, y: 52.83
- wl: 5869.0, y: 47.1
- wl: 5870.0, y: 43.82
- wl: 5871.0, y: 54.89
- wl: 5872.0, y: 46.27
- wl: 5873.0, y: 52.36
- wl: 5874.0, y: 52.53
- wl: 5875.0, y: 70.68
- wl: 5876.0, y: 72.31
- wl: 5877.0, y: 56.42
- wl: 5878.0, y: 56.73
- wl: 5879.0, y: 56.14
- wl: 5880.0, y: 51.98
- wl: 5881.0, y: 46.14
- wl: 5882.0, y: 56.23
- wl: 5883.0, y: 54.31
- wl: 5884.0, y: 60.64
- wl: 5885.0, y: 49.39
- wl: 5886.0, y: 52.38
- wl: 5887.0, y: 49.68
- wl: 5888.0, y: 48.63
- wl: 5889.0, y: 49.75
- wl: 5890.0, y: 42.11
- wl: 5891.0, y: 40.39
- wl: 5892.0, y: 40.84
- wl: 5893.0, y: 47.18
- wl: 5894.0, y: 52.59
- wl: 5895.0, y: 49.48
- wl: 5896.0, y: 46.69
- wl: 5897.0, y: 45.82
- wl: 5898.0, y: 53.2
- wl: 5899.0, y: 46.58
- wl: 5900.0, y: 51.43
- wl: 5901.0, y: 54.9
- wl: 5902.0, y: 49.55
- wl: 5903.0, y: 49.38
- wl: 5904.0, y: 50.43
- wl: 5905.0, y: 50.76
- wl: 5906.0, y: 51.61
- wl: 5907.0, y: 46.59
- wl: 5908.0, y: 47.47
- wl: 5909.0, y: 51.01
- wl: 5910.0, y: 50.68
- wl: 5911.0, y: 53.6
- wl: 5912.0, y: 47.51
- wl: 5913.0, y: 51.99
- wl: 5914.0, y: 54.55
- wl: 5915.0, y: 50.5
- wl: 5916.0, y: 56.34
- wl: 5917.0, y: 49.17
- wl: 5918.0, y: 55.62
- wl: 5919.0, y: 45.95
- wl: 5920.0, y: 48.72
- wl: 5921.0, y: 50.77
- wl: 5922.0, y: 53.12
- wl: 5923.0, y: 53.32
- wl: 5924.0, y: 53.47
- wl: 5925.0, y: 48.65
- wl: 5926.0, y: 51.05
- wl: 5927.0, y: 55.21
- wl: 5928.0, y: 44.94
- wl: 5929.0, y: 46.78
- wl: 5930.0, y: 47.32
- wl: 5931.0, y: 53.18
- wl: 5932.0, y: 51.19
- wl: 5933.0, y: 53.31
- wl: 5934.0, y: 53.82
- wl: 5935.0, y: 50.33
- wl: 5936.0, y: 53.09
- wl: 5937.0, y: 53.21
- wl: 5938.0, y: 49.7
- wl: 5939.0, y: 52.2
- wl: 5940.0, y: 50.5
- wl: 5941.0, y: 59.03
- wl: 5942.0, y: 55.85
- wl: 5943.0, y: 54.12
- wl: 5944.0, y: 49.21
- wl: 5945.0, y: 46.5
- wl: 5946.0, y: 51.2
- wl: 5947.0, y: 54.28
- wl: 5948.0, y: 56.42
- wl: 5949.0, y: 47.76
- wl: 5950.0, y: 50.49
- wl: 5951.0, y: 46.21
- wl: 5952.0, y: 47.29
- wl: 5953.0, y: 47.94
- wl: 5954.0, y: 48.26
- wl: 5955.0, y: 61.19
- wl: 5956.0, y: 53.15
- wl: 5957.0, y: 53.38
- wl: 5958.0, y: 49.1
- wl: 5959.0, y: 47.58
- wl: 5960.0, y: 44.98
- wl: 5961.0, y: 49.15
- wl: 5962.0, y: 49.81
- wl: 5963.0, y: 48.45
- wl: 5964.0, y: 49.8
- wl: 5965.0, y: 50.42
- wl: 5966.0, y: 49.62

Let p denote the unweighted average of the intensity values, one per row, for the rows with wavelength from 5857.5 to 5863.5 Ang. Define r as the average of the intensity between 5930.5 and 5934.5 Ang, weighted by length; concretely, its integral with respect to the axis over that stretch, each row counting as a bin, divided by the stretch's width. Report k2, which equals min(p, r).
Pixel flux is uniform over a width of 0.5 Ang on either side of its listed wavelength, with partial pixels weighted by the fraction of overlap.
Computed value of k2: 47.3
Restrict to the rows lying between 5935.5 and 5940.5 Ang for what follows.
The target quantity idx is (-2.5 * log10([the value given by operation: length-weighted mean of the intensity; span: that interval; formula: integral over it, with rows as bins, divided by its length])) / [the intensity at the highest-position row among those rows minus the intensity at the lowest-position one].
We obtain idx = 2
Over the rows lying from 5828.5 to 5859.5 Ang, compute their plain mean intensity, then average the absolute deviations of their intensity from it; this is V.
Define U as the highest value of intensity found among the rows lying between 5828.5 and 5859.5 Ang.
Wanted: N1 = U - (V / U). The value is 59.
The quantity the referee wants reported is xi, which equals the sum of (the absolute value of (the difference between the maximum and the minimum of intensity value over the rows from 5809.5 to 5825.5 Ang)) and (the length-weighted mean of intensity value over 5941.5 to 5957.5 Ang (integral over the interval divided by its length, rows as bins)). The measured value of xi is 62.9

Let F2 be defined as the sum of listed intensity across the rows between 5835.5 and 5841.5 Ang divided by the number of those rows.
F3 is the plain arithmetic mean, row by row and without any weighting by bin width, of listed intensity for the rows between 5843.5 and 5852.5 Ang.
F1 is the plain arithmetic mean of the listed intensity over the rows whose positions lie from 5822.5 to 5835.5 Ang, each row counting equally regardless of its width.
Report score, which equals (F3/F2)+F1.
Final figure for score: 54.6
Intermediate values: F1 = 54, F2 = 54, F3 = 53.2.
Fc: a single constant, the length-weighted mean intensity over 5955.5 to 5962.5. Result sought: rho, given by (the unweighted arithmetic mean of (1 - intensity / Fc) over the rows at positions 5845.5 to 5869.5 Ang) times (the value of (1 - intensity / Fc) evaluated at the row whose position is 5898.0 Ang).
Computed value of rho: -0.0009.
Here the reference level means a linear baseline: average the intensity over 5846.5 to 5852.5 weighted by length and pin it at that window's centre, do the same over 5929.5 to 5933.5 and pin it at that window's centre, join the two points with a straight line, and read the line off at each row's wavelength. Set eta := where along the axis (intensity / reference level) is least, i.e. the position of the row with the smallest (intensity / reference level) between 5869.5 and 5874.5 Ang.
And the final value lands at 5870.0 Ang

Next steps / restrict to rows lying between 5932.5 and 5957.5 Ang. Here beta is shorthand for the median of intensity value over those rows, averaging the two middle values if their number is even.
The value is 52.2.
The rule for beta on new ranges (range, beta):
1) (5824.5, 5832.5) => 55.5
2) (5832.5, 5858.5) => 50.8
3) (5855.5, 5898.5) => 49.5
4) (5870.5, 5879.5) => 56.1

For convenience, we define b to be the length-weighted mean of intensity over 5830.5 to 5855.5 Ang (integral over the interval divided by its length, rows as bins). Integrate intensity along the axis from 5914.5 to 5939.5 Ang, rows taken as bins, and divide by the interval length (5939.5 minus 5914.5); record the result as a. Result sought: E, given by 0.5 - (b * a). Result -2694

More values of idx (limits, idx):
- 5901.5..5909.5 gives -3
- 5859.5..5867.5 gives -1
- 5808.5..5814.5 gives 1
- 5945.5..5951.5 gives 1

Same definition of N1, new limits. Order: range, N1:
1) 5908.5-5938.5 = 56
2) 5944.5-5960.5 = 61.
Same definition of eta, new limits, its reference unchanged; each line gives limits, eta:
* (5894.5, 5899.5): 5897.0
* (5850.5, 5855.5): 5855.0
